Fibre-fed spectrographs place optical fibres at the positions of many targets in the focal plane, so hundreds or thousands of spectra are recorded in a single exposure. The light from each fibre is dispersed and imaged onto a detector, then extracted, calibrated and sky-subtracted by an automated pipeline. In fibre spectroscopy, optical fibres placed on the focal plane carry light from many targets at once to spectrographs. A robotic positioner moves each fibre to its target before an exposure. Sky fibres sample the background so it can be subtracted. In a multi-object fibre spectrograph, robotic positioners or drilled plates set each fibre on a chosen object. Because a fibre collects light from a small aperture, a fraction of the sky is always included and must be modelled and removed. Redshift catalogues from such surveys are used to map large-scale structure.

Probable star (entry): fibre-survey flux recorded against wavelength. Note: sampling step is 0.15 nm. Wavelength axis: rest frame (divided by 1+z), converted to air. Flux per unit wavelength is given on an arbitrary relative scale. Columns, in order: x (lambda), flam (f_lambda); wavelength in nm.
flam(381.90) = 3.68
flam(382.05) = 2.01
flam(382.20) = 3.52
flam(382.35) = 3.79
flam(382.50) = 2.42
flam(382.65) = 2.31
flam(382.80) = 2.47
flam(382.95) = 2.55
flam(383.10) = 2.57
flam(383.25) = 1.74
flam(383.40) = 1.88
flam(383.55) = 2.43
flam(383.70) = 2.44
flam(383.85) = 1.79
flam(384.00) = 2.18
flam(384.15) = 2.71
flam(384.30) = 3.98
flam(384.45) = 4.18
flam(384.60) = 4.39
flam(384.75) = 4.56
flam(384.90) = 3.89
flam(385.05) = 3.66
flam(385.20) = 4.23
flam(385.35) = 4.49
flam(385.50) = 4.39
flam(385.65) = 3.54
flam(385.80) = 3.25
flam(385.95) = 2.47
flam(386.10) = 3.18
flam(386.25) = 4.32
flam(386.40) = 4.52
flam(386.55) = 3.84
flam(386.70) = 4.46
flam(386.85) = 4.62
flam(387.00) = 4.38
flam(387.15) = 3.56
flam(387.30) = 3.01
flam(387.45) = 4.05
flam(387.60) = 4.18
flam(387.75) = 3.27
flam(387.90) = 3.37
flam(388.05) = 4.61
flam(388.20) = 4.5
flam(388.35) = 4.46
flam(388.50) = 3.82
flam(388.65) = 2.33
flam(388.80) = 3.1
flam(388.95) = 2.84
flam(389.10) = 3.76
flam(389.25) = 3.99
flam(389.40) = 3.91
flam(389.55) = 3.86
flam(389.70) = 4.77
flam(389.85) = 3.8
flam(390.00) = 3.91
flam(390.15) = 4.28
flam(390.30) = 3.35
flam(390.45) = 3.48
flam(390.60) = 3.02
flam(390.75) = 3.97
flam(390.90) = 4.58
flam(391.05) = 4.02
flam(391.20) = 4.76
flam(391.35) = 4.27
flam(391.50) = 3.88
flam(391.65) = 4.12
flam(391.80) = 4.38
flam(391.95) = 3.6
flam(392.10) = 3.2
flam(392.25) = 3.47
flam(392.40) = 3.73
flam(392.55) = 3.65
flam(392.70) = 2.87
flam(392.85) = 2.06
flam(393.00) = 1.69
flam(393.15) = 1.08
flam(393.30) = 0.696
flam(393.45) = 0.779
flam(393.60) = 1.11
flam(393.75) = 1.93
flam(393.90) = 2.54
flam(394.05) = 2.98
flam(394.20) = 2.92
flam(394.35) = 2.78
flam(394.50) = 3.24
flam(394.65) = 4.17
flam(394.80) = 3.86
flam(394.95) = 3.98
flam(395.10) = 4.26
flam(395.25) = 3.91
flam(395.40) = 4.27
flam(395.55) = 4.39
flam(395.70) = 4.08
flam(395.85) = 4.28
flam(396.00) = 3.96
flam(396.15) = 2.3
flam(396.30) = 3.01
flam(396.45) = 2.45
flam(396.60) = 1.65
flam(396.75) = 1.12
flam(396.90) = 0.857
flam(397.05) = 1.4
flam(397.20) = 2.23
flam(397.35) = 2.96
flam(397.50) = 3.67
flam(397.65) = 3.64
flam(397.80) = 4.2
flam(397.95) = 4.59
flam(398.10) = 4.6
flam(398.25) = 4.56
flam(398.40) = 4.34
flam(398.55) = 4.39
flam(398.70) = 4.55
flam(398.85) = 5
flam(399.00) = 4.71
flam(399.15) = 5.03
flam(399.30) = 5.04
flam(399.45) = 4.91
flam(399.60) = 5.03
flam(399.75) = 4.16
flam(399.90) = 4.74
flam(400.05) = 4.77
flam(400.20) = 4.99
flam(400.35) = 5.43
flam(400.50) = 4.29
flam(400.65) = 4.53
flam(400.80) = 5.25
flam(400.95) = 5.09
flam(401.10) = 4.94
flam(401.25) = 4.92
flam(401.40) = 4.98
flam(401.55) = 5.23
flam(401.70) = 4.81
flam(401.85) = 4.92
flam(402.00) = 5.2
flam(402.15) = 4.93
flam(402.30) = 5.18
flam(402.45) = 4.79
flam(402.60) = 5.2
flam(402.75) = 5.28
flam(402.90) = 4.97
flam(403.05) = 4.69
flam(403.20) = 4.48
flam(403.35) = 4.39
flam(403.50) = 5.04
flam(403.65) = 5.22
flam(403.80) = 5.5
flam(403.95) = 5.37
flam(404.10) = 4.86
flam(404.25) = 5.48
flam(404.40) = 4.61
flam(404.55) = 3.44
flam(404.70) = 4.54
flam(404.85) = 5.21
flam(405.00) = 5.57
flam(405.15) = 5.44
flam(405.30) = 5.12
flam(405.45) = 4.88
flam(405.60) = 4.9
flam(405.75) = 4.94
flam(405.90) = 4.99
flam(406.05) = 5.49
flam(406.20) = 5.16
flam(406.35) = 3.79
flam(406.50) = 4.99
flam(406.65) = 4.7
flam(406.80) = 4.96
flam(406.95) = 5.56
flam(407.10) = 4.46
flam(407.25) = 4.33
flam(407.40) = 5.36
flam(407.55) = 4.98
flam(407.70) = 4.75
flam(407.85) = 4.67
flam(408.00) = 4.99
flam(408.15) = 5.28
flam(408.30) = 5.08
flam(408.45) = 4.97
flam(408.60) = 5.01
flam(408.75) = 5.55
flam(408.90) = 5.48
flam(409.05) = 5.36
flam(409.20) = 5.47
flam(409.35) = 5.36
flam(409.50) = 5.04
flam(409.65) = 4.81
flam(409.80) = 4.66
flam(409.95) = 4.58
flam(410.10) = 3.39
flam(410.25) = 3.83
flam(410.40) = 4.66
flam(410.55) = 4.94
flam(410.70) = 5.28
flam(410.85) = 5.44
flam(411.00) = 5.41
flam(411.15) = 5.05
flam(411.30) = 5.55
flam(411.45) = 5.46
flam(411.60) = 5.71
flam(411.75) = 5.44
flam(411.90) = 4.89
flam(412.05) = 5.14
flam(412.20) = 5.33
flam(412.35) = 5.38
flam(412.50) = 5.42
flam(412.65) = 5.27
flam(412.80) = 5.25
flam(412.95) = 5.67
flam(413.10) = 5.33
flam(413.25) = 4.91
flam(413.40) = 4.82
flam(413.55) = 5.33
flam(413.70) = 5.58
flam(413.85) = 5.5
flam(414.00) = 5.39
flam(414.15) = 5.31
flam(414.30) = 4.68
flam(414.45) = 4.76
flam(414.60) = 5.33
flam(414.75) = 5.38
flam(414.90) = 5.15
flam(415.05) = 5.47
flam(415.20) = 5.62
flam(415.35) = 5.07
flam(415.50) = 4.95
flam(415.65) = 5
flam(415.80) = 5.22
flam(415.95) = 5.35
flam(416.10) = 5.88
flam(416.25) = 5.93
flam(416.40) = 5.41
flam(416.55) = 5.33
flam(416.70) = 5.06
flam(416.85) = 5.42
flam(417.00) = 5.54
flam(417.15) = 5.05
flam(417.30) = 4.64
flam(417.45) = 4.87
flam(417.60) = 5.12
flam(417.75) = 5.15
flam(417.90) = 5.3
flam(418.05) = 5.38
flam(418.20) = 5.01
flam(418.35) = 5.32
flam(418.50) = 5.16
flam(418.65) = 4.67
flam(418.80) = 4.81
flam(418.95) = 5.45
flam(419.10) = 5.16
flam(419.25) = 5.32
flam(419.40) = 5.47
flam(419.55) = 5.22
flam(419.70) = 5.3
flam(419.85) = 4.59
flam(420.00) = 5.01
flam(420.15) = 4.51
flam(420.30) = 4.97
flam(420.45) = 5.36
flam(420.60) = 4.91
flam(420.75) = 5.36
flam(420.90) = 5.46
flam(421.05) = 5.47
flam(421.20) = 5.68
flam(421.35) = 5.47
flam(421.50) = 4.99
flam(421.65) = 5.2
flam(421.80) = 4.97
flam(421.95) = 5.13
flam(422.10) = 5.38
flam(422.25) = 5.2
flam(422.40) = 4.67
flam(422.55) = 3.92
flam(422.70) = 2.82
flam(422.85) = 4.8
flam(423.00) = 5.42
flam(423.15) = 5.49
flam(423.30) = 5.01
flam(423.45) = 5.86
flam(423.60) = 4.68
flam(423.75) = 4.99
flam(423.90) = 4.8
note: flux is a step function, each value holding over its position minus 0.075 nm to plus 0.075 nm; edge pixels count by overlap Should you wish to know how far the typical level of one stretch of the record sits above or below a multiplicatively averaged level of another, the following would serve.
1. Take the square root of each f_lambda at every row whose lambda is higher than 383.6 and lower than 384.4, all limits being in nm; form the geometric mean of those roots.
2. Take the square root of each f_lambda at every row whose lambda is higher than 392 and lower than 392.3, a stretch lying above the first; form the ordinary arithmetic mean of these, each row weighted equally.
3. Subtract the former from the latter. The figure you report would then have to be 0.24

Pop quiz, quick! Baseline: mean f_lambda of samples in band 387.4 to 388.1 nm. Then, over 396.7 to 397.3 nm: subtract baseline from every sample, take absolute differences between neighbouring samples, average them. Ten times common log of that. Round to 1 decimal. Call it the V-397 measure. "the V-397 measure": -2.6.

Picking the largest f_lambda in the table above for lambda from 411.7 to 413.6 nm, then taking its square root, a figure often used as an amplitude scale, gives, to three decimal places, 2.381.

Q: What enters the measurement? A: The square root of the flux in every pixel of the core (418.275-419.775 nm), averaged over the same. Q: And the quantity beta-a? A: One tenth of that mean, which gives 0.228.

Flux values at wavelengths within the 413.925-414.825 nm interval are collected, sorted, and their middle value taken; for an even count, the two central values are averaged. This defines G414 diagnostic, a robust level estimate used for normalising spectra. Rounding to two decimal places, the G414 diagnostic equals 5.32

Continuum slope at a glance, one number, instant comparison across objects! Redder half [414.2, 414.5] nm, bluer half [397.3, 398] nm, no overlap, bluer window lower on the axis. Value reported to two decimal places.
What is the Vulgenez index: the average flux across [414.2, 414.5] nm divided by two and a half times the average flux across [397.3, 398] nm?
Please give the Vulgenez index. 0.50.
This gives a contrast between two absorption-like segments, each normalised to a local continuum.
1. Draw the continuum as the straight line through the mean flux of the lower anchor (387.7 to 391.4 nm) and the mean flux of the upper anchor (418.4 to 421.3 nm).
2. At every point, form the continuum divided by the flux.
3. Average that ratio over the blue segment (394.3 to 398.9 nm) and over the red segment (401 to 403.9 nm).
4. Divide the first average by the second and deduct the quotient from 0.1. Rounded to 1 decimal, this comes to -1.5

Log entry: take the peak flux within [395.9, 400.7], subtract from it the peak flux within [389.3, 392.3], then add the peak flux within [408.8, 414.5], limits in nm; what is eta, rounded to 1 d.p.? 6.4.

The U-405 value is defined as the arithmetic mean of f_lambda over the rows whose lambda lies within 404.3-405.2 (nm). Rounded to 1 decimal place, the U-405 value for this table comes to 4.8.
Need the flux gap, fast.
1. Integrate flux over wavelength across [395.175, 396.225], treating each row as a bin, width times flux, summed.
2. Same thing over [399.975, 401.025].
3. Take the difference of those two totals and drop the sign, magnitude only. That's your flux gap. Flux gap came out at 1.1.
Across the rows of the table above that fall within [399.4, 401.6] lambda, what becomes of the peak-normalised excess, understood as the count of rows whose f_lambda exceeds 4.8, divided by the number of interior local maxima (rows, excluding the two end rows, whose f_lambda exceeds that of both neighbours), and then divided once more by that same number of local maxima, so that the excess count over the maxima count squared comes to 1.1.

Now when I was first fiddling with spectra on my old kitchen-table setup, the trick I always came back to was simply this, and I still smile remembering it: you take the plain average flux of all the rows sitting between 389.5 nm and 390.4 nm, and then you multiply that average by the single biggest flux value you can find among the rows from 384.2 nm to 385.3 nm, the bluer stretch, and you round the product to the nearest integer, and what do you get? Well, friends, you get 18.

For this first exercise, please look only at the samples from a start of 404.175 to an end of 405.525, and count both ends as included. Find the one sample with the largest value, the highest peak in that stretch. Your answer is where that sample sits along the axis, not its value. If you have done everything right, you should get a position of 405.00 nm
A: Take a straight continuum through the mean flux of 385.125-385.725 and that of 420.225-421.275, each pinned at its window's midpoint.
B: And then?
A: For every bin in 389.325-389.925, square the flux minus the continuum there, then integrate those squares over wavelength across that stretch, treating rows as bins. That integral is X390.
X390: 0.122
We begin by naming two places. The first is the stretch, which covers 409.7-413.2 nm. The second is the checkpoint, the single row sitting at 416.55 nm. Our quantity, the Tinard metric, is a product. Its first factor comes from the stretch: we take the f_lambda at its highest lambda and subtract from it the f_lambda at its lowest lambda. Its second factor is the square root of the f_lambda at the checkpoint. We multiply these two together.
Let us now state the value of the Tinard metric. 1.5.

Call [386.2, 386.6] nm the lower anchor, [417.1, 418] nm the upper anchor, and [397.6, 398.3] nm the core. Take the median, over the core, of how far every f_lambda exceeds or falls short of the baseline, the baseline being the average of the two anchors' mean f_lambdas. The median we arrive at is -0.1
